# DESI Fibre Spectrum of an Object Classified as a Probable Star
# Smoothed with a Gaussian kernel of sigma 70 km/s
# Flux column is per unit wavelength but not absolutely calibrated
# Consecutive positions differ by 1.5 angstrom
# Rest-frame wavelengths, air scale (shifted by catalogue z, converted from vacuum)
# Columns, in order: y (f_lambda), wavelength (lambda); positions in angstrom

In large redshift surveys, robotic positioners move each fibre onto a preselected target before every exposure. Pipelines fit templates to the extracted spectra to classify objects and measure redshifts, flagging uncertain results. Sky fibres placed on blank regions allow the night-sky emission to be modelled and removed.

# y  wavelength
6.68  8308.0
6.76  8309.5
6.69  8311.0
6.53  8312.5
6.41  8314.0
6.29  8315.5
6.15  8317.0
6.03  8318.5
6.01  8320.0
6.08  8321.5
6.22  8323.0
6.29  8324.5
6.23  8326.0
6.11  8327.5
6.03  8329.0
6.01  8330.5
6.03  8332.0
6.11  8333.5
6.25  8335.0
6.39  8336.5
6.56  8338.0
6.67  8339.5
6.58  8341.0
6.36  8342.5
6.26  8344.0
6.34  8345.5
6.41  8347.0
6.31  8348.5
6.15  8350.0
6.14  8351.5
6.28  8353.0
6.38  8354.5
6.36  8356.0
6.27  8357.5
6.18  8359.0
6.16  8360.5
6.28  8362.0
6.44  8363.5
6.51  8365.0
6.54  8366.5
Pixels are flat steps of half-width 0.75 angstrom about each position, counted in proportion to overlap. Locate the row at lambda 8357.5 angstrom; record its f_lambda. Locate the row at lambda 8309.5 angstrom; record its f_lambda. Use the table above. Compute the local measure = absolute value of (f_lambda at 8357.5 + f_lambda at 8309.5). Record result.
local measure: 13.0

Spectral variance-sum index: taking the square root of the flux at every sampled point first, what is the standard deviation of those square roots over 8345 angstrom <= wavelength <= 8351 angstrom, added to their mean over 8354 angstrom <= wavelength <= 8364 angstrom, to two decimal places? 2.53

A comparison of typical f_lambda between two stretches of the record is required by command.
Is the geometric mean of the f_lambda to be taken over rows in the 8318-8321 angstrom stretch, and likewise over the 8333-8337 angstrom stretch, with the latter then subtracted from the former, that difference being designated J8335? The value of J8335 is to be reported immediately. -0.23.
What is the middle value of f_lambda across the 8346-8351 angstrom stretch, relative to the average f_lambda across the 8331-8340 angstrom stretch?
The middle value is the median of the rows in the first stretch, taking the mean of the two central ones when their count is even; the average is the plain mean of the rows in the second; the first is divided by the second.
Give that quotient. 1.00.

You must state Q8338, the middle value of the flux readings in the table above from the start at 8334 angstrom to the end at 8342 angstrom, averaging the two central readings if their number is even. 6.56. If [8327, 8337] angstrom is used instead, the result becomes 6.11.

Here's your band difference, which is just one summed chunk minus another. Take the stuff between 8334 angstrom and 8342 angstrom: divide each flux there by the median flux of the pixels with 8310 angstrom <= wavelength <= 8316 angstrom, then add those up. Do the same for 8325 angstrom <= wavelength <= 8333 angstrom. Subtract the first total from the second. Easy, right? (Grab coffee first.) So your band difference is -0.32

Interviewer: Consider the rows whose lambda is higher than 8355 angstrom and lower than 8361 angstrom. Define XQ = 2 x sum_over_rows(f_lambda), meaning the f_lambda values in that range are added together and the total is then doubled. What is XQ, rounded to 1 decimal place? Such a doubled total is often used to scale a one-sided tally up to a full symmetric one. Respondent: 49.9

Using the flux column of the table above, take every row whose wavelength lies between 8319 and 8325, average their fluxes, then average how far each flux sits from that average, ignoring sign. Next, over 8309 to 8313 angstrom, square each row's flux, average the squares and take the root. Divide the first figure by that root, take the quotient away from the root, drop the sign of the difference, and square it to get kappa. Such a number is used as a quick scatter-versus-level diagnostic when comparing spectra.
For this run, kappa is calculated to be 44.2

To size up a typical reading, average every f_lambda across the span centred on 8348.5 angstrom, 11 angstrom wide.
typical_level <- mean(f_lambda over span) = 6.27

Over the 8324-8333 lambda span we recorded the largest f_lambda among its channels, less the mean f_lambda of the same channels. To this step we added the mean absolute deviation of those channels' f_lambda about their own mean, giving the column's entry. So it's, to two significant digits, 0.27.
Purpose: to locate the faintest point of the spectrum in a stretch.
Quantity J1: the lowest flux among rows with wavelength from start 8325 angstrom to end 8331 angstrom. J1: 6.01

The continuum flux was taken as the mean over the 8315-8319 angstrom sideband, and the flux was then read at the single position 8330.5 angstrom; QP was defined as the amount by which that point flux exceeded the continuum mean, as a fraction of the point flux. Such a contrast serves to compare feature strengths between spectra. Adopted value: -0.02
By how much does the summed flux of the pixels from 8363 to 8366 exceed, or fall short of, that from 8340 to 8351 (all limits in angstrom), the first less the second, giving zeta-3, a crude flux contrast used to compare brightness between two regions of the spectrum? -31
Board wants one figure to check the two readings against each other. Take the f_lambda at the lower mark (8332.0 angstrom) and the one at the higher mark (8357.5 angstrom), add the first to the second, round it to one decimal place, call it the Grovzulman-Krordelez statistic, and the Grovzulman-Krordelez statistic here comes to 12.3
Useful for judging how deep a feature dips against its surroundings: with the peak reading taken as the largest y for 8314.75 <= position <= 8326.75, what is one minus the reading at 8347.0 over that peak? -0.02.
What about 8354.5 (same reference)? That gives -0.01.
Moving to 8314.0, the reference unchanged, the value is -0.02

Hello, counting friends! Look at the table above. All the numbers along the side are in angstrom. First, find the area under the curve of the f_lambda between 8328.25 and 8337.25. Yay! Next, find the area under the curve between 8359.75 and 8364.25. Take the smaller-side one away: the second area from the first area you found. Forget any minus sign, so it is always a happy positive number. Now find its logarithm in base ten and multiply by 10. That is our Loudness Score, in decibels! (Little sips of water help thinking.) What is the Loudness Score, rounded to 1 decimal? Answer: 14.3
